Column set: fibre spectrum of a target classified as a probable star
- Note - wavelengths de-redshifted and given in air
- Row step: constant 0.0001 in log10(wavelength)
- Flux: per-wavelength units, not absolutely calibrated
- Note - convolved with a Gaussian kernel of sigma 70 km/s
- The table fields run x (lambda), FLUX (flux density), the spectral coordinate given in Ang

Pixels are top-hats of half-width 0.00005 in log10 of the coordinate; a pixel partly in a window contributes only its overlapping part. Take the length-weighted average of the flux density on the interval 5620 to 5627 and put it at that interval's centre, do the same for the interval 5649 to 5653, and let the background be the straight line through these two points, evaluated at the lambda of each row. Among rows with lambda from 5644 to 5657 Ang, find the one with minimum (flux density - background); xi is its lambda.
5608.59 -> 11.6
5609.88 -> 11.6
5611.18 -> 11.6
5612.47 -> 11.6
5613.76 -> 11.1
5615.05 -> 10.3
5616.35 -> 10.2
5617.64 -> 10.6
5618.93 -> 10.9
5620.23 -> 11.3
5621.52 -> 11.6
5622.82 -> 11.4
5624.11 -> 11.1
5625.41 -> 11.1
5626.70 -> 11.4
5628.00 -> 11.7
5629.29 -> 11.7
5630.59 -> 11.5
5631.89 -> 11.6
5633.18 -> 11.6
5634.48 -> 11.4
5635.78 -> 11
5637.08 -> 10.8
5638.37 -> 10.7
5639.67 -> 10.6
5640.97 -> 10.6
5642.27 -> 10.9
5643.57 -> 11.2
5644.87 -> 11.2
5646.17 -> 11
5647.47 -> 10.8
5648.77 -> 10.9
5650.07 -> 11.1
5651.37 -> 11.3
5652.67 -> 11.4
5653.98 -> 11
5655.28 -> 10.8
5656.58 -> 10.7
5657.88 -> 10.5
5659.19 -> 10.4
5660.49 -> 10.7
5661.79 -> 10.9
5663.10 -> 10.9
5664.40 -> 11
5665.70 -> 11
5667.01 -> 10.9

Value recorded 5656.58 Ang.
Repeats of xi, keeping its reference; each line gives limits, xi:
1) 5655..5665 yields 5659.19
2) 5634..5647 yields 5639.67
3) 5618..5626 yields 5618.93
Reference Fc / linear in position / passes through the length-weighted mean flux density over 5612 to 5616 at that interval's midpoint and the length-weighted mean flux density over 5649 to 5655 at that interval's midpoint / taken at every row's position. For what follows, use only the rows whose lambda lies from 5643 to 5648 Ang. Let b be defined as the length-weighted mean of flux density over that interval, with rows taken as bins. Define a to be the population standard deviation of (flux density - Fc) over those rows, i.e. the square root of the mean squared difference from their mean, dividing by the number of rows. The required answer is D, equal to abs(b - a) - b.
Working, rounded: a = 0.17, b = 11.1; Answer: -0.17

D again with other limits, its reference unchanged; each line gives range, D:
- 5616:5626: -0.41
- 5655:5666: -0.19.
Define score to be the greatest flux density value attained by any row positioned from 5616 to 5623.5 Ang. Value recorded 11.6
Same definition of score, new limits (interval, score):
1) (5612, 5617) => 11.6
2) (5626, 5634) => 11.7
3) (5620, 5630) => 11.7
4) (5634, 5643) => 11.4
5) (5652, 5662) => 11.4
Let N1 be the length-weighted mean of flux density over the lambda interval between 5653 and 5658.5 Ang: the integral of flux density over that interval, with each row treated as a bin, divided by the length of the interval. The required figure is 10.8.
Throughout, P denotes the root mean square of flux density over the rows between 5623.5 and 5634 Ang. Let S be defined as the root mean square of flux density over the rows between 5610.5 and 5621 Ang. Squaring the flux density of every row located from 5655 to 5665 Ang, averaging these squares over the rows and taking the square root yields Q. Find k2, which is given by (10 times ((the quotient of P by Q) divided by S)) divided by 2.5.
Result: 0.390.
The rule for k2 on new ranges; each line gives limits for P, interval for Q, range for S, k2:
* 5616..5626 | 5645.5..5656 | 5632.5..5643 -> 0.365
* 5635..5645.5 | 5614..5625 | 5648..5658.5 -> 0.363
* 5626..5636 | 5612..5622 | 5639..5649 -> 0.385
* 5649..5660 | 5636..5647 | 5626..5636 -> 0.349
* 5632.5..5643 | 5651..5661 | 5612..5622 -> 0.368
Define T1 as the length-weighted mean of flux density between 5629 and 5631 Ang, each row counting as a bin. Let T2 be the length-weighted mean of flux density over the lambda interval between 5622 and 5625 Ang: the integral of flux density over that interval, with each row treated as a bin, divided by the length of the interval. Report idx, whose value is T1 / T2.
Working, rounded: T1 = 11.6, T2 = 11.2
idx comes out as 1.030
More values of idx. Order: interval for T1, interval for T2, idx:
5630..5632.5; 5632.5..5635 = 1.001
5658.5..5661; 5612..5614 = 0.924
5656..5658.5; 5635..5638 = 0.972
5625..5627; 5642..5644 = 1.019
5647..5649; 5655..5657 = 1.008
